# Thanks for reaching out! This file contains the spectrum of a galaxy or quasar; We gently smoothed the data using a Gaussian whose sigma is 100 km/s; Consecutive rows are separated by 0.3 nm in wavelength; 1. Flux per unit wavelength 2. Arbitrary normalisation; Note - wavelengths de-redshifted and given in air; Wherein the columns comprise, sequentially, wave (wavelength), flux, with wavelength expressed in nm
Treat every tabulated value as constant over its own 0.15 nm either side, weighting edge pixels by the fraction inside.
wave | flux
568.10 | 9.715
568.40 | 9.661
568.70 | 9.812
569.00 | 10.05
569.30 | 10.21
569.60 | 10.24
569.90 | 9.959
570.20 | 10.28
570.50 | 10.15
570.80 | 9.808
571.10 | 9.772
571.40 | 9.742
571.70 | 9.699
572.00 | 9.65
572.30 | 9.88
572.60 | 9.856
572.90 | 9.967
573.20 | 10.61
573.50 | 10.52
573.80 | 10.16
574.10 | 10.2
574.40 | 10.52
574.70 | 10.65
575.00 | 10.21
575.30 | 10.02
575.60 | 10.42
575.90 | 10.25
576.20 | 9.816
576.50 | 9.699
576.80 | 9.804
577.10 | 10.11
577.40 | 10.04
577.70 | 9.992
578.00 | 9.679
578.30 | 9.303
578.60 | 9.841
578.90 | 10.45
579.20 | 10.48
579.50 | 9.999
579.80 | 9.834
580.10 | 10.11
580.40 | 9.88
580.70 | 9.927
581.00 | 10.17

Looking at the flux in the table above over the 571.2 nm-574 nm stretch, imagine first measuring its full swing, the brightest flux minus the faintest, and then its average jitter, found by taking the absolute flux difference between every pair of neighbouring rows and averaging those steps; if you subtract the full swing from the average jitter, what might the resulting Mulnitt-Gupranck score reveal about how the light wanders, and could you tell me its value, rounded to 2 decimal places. -0.77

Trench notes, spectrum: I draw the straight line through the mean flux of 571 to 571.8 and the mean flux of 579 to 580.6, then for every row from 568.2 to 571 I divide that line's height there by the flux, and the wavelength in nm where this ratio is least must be 570.20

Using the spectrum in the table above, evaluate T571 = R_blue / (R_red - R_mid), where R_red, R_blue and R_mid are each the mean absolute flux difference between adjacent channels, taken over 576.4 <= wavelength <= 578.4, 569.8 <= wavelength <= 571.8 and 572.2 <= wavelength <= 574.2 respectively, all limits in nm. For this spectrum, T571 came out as -18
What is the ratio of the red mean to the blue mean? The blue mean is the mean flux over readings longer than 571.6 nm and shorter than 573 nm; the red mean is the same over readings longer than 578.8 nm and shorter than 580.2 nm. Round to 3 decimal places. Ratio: 1.037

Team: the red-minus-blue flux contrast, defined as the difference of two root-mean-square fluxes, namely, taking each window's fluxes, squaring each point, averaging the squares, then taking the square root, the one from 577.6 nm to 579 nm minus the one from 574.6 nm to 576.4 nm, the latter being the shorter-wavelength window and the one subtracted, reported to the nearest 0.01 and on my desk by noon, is -0.37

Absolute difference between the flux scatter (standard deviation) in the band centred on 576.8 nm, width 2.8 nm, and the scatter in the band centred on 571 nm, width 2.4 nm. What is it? 0.027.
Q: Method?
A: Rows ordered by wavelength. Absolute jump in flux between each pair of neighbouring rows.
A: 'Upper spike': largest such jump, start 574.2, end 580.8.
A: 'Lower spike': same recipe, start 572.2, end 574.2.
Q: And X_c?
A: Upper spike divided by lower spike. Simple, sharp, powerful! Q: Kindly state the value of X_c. 0.95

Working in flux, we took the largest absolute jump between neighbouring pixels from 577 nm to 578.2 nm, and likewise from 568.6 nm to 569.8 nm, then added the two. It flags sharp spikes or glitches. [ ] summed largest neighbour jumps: 0.55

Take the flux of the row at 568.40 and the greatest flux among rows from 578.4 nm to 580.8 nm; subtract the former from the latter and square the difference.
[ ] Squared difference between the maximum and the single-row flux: 0.67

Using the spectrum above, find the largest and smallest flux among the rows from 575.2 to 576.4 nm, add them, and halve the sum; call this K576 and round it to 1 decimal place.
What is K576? 10.1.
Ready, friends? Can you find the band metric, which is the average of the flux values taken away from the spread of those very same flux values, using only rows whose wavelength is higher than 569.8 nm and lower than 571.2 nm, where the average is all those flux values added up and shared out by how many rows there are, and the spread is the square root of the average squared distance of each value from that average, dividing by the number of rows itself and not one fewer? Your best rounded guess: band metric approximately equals -9.8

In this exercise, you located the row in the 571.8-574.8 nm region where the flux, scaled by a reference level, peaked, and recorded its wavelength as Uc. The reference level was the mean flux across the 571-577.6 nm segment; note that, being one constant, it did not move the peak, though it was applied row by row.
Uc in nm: 574.70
